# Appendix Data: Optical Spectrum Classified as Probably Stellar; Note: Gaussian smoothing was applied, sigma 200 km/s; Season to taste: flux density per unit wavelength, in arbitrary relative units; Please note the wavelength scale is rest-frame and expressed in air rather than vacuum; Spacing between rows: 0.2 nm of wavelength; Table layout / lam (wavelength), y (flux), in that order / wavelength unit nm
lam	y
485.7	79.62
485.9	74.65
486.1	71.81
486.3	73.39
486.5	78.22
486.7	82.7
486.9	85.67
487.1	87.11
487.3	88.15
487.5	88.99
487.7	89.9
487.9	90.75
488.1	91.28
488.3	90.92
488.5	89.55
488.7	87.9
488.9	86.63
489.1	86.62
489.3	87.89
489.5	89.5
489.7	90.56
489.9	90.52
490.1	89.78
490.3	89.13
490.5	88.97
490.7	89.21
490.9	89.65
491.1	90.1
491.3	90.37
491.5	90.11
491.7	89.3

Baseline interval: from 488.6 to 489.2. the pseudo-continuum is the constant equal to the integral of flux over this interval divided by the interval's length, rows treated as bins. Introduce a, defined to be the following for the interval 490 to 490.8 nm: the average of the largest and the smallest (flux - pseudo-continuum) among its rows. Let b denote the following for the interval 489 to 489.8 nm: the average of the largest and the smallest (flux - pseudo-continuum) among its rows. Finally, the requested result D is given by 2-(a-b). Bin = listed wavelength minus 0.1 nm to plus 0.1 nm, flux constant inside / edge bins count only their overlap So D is 1.2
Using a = 2.3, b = 1.5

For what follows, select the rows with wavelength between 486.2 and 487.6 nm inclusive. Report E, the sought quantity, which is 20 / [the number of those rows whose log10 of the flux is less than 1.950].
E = 3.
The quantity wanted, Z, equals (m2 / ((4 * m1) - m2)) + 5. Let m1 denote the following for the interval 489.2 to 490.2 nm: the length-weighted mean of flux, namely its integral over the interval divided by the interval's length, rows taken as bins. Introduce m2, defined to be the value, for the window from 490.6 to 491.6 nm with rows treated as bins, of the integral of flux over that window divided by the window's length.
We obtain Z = 5.33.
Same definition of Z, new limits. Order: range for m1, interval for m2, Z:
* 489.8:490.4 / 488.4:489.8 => 5.33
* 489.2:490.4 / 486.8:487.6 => 5.32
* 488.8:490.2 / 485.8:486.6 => 5.27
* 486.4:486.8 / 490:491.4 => 5.39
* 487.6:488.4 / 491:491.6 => 5.33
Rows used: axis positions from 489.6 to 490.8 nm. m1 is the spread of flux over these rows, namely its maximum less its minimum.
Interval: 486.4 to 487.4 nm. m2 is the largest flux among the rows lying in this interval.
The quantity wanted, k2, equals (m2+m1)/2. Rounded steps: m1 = 1.6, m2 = 88.15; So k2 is 44.9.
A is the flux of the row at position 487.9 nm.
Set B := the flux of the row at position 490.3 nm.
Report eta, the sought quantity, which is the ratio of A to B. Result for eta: 1.02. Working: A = 90.75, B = 89.13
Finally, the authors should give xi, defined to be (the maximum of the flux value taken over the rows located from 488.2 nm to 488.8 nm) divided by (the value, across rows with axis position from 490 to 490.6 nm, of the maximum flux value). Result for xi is 1.013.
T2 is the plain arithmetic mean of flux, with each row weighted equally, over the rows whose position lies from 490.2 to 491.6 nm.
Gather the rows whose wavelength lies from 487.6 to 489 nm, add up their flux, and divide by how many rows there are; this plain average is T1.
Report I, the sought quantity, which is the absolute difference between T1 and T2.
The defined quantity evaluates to 0.1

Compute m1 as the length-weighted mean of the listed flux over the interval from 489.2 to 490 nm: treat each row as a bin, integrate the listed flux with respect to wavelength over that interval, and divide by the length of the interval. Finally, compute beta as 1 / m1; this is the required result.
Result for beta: 0.0112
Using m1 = 90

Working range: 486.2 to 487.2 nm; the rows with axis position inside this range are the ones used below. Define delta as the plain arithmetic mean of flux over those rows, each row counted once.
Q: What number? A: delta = 81.4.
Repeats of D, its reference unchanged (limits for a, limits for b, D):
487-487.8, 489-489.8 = 2.1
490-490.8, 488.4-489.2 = 0.7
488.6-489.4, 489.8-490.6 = 4.5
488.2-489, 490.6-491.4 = 3.0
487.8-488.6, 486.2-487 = -8.9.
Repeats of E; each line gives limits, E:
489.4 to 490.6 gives 20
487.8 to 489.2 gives 7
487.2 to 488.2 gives 10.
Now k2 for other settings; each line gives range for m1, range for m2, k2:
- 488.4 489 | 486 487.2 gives 45.0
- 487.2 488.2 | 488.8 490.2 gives 46.8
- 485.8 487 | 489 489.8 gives 52.2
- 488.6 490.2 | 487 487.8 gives 46.9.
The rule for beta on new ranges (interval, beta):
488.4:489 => 0.0114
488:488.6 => 0.0110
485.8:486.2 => 0.0137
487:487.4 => 0.0114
